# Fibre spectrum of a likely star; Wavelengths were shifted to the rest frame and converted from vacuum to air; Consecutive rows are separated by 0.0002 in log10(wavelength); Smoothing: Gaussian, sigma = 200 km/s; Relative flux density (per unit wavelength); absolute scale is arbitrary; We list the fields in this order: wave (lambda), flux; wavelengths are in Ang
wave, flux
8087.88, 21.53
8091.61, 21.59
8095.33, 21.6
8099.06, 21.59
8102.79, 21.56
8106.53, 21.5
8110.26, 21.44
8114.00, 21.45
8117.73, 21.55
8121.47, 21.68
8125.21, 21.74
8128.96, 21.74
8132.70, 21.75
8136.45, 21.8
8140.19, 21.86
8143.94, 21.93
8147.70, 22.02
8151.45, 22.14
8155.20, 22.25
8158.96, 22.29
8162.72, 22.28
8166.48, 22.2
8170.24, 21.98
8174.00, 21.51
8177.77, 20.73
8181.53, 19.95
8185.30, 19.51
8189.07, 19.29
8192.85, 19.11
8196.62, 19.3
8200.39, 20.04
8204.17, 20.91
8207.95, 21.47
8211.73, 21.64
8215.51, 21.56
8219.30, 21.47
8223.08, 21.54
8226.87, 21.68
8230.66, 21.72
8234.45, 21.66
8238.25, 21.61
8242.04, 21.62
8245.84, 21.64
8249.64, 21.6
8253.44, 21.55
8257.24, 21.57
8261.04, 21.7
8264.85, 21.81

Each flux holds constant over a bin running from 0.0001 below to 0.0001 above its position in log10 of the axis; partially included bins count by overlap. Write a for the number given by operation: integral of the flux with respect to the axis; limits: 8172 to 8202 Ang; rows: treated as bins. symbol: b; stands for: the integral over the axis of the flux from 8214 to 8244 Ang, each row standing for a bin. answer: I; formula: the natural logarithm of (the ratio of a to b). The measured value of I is -0.08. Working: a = 598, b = 648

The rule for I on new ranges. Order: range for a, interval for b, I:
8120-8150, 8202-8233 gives -0.02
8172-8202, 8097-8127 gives -0.08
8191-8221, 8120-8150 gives -0.05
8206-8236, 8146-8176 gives -0.02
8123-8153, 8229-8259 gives 0.01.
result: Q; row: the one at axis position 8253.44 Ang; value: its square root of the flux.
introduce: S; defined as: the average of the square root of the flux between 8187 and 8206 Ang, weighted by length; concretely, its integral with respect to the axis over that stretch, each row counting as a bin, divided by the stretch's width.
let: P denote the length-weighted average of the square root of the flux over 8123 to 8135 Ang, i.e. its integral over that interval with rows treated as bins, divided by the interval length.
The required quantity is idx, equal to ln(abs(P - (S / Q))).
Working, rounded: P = 4.66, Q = 4.64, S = 4.44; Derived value 1.31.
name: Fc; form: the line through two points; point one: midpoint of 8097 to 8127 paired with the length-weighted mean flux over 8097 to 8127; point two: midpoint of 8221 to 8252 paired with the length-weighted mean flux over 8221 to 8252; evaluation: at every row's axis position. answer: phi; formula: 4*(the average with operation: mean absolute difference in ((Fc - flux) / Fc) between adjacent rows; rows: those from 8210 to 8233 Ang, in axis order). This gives 0.0155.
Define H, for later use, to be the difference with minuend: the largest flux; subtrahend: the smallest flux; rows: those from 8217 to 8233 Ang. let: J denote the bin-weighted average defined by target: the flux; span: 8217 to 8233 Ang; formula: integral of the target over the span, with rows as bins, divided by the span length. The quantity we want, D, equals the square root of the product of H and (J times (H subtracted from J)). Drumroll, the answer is 10.7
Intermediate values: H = 0.25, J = 21.60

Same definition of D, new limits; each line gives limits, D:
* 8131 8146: 9.2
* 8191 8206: 25.4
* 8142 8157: 12.4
